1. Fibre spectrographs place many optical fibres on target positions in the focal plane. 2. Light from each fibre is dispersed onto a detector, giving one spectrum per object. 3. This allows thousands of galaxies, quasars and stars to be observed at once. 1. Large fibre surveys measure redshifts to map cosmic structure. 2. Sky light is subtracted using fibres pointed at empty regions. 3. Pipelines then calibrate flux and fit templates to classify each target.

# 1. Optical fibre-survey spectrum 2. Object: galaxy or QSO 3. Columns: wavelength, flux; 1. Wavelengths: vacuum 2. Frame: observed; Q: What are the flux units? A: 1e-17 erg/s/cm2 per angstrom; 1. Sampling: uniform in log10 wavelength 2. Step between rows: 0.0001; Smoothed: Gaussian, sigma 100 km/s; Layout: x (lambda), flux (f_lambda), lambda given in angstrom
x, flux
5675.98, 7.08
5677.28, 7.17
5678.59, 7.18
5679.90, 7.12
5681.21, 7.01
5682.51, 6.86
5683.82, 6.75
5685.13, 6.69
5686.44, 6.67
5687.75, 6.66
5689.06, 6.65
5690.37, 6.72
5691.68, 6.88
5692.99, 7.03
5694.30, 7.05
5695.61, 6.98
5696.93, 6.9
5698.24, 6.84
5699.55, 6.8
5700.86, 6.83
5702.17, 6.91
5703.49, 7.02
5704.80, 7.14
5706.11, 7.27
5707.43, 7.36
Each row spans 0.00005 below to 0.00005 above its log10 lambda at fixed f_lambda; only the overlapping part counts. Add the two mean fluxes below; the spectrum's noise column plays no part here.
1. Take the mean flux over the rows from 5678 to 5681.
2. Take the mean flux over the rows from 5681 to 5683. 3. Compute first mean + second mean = 14.1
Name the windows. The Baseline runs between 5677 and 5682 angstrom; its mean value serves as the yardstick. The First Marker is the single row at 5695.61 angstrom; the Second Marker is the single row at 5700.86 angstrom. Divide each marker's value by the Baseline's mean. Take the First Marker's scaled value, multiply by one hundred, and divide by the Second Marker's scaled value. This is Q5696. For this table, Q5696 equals 102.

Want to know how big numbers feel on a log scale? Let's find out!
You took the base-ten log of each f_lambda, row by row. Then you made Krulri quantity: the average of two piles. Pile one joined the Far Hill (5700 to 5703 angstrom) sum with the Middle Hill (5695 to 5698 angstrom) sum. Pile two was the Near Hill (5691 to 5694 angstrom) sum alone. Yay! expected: 2.52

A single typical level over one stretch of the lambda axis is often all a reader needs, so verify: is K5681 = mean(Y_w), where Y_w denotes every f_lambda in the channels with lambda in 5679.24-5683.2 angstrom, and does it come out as 7.00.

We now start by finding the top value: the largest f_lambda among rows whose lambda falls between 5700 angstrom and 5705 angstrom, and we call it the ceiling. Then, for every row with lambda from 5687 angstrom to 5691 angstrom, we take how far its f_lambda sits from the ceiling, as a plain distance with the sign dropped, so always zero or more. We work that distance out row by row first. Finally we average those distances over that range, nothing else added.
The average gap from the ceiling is 0.46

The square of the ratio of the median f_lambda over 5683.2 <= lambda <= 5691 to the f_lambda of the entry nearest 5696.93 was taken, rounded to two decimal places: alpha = 0.94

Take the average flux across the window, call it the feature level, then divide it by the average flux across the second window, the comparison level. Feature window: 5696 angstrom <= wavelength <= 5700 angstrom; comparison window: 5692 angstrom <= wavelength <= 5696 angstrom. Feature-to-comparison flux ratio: 0.98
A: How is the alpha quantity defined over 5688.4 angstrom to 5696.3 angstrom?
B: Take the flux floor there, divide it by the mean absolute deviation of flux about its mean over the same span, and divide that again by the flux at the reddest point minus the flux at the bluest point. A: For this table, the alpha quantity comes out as 149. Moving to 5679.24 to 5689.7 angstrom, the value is -97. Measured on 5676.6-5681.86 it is -797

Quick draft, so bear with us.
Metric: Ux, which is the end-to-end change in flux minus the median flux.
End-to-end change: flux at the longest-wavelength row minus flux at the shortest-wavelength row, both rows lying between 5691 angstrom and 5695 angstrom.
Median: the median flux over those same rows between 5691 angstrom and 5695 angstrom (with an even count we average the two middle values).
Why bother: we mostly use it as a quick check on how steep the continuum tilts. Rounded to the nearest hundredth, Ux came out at -6.86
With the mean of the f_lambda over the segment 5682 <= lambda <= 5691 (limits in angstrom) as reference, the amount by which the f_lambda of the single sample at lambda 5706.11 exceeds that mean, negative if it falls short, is 0.56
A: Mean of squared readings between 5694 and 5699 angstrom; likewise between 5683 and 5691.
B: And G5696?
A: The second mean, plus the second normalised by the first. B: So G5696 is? 45.7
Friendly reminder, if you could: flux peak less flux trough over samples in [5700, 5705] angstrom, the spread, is 0.31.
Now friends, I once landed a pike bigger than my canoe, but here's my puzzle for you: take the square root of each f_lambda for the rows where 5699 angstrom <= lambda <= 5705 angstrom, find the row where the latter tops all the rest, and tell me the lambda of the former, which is 5704.80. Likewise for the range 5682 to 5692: 5691.68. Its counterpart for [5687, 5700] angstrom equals 5694.30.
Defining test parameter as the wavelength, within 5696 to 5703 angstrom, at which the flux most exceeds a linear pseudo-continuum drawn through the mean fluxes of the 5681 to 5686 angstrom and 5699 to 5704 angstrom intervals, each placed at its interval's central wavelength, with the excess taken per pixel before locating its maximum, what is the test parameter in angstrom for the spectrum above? 5696.93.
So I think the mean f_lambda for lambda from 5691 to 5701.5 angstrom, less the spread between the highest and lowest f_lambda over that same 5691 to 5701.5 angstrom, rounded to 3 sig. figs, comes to 6.66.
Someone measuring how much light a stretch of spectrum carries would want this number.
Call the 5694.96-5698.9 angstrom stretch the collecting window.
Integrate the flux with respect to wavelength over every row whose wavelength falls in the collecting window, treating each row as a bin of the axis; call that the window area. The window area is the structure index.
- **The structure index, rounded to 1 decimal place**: 27.2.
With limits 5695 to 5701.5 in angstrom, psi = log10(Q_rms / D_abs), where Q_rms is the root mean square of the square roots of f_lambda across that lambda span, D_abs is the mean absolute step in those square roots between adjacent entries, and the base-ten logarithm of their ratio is 2.42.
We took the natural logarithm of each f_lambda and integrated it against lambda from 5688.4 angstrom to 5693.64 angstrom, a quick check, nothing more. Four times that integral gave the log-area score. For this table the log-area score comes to 40.2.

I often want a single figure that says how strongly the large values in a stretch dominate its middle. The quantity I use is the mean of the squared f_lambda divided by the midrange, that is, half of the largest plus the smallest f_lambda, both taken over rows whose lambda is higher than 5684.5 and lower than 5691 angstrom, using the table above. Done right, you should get 6.67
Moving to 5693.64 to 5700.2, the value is 6.90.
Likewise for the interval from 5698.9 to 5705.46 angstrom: 6.91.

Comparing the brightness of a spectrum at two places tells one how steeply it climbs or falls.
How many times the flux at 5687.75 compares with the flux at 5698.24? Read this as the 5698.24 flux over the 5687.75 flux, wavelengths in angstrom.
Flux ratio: 1.03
